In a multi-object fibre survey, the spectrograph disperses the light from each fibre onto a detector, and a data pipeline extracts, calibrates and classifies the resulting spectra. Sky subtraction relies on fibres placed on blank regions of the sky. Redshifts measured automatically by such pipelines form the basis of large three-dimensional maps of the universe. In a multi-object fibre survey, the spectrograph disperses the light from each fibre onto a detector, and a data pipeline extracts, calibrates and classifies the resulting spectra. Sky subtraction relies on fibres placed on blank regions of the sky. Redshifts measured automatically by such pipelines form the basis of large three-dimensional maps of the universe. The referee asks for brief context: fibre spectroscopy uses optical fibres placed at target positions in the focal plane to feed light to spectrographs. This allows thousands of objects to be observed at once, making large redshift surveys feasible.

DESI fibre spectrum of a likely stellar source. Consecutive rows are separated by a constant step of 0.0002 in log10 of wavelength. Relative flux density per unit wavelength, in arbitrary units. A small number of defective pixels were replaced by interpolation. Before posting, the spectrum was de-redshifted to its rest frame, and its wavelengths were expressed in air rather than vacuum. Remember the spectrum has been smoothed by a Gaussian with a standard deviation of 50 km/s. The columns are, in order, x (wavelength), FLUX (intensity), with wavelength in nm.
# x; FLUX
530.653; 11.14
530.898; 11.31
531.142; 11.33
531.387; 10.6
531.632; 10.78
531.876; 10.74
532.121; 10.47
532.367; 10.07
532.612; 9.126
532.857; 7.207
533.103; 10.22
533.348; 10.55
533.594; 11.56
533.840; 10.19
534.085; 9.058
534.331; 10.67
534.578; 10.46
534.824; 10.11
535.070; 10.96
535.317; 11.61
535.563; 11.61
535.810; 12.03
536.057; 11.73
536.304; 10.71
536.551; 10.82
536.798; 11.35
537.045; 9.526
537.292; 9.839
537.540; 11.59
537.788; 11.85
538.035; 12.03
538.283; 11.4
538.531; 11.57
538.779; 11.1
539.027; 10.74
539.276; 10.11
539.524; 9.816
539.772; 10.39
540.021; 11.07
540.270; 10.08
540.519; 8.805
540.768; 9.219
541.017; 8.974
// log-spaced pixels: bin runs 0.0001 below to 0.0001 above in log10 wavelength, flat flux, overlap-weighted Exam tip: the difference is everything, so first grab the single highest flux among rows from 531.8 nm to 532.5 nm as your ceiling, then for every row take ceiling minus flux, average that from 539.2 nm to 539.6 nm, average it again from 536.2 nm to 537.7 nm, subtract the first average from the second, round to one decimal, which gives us -0.7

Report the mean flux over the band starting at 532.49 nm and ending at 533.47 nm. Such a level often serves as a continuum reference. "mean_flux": 9.3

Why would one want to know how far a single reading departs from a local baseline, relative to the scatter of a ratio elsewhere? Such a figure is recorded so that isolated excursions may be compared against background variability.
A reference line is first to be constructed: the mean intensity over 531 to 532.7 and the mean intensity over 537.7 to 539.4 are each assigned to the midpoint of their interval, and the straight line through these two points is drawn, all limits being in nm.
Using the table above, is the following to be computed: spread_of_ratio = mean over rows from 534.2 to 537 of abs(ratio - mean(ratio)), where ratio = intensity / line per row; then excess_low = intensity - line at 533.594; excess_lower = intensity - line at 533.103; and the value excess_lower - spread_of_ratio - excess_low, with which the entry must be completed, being -1.3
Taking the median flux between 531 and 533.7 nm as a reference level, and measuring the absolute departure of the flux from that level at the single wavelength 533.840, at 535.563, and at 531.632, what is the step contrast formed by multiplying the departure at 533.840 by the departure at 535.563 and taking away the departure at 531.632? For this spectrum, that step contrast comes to 0.15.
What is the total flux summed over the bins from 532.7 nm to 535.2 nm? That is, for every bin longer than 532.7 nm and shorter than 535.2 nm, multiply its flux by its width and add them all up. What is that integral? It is 25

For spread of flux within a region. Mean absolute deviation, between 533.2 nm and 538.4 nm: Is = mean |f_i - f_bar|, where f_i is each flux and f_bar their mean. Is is 0.71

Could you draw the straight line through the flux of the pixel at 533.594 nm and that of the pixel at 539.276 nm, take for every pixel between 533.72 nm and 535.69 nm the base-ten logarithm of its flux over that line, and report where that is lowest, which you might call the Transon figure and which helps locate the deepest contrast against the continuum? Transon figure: 534.085 nm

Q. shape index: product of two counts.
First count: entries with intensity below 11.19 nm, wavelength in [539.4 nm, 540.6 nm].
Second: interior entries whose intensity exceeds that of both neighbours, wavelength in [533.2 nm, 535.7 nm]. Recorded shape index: 10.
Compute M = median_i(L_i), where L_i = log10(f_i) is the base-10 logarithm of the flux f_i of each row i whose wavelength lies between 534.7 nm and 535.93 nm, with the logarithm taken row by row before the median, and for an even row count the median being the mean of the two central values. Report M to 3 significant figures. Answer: 1.06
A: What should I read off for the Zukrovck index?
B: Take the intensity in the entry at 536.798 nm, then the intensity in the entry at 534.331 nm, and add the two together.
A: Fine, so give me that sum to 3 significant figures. 22.0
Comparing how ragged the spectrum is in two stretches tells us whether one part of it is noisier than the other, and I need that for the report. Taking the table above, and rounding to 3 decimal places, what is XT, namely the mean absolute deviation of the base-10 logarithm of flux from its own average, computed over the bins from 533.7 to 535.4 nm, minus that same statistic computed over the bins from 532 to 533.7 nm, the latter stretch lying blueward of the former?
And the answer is -0.023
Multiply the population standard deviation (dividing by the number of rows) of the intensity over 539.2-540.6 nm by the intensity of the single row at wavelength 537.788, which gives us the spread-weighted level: 8.0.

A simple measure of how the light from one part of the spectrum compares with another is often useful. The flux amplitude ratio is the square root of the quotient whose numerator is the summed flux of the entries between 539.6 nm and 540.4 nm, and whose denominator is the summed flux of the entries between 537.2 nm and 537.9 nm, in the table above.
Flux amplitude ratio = 0.97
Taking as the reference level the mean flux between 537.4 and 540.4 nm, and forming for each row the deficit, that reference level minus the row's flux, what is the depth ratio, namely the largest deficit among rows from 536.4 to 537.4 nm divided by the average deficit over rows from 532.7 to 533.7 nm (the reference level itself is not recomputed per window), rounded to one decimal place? 1.3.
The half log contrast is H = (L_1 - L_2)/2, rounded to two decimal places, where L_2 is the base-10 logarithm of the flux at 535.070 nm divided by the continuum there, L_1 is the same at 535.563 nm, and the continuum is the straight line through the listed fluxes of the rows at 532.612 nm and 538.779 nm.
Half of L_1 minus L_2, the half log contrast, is 0.01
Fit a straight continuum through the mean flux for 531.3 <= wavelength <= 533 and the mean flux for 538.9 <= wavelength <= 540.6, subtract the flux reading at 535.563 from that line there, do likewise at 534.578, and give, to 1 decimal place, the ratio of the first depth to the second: 3.2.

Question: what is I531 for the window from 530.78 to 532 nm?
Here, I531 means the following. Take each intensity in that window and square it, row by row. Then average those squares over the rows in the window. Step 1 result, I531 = 120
